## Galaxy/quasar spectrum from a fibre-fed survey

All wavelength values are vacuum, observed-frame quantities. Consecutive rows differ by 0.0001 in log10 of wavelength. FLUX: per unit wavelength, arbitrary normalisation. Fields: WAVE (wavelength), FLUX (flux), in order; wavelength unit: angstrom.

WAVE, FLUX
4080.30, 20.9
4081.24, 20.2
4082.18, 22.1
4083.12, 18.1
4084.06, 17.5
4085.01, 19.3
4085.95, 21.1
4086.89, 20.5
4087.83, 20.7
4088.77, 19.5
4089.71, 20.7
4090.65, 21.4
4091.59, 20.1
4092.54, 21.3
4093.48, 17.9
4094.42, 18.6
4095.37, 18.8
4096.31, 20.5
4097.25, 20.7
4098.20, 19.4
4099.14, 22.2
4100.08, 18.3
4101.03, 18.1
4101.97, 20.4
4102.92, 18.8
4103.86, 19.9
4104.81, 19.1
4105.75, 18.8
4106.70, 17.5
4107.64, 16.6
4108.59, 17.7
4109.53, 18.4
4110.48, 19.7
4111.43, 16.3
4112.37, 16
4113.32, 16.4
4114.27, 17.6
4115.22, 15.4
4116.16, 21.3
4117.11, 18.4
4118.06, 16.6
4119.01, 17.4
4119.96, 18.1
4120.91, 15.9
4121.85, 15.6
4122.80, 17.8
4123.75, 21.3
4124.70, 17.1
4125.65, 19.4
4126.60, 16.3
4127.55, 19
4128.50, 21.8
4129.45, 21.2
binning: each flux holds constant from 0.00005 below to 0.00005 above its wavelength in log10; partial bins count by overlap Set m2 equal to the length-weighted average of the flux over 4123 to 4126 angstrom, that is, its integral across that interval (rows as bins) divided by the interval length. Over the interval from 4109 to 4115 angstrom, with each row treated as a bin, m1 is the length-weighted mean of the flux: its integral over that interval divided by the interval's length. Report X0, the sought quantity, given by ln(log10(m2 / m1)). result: -3.14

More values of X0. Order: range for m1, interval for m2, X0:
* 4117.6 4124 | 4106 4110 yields -5.18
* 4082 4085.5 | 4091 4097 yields -4.25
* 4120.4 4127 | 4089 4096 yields -2.99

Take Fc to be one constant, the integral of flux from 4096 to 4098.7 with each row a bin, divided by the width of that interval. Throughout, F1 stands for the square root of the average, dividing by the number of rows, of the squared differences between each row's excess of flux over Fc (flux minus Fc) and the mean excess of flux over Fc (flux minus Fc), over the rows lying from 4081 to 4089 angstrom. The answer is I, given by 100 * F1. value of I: 137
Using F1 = 1.4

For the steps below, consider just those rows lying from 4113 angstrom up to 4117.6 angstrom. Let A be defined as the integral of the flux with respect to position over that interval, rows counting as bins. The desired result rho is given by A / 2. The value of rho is 41.1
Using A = 82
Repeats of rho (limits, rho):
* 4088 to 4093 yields 51.5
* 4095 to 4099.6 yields 46.8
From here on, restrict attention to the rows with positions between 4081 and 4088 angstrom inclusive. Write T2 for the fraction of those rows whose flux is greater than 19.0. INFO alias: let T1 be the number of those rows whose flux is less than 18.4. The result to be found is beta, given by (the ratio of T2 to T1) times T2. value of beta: 0.28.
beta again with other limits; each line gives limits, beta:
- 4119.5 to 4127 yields 0.01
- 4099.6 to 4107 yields 0.05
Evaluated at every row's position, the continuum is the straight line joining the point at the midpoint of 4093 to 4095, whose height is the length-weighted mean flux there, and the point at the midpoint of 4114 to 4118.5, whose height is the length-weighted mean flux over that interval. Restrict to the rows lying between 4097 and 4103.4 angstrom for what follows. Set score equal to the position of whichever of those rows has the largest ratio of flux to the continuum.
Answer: 4099.14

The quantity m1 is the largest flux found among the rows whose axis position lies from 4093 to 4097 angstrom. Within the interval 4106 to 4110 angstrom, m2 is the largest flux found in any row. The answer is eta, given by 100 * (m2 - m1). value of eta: -210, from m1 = 20.5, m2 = 18.4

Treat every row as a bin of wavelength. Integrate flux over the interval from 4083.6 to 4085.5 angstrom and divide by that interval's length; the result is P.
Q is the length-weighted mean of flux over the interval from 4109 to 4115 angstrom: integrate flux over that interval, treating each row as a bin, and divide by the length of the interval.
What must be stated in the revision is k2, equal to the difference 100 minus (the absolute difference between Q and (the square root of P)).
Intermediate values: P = 18.3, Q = 17.3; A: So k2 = 87.0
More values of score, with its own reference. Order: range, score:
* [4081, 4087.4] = 4082.18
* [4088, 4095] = 4090.65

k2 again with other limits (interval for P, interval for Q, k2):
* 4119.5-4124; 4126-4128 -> 86.4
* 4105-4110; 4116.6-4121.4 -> 86.9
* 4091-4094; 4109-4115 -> 87.1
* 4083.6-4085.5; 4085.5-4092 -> 83.7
